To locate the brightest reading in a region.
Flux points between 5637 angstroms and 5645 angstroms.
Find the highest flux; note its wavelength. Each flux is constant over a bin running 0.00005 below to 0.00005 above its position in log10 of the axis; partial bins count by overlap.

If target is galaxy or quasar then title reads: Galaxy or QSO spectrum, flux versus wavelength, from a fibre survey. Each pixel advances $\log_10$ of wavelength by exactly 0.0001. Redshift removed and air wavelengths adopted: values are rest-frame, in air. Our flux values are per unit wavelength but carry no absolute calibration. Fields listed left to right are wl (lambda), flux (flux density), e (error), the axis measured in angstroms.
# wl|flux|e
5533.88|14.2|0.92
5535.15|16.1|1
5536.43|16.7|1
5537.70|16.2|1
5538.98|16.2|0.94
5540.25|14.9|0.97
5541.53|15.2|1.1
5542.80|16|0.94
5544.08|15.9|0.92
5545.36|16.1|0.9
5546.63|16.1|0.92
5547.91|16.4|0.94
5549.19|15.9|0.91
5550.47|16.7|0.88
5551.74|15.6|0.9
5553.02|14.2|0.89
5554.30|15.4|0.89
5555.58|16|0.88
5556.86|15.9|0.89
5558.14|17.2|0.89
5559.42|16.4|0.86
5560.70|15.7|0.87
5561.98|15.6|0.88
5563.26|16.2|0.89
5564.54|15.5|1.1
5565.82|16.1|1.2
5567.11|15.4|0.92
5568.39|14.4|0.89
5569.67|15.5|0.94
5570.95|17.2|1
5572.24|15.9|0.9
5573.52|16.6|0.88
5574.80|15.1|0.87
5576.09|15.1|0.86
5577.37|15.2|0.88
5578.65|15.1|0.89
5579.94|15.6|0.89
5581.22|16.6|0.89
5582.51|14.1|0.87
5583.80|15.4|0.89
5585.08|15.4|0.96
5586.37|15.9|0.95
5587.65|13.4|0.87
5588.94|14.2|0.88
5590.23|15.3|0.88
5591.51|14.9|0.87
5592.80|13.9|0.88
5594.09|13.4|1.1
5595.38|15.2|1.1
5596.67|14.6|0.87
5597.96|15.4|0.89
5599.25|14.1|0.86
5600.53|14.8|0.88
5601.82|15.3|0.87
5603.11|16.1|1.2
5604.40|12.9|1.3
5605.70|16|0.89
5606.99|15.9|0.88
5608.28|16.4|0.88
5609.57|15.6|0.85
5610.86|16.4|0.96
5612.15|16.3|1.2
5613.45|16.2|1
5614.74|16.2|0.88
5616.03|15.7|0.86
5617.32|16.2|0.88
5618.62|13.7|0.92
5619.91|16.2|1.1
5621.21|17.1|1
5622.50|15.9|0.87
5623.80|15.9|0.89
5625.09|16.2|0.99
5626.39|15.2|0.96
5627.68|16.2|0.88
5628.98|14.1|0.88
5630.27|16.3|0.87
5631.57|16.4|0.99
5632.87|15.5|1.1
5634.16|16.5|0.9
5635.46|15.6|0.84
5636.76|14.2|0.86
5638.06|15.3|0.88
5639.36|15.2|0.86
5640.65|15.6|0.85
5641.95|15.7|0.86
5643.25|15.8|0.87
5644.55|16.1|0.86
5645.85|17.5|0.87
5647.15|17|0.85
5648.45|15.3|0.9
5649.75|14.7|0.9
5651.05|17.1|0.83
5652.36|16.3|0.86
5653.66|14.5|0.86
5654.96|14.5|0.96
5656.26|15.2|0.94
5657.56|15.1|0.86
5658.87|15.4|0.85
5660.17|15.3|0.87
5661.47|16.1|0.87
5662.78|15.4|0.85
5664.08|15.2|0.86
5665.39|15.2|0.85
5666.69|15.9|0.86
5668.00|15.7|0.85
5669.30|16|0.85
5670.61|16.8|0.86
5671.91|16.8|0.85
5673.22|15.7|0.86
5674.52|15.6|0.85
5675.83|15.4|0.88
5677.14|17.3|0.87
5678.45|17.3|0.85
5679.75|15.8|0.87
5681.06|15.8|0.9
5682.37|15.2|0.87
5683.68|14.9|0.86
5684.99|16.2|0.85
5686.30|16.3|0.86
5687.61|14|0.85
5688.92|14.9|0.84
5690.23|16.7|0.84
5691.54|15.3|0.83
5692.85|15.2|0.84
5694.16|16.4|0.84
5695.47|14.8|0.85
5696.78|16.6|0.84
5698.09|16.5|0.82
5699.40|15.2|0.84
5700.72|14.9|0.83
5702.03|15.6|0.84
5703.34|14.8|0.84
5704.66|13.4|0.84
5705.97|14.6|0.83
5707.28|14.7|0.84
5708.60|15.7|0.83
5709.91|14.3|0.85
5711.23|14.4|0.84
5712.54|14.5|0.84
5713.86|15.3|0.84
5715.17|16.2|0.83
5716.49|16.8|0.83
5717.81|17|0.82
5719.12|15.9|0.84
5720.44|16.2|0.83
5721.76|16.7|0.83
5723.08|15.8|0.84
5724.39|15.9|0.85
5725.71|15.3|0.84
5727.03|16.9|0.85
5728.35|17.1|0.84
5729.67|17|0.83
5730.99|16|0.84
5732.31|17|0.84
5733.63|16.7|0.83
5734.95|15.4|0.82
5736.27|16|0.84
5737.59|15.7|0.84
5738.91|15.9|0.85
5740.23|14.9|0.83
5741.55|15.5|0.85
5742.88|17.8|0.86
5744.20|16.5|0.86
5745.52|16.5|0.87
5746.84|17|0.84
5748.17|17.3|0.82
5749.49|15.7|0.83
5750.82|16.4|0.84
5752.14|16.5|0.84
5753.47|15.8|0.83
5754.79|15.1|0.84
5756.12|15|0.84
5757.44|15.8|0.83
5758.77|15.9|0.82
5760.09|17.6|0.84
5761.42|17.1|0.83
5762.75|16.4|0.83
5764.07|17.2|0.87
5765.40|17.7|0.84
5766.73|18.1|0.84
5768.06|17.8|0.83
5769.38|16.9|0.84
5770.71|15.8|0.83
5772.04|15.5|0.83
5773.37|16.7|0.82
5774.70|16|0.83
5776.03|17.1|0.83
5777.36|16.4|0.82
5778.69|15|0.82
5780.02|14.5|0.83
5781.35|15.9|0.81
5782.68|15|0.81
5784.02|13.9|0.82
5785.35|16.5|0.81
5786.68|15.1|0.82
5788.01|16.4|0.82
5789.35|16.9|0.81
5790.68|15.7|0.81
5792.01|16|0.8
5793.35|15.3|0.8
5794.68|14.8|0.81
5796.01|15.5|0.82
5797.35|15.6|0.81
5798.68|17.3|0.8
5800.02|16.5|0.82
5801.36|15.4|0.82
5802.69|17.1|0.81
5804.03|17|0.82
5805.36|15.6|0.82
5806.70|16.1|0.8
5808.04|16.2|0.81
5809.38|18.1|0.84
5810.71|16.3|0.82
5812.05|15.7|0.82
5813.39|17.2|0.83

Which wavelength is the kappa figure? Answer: 5644.55 angstroms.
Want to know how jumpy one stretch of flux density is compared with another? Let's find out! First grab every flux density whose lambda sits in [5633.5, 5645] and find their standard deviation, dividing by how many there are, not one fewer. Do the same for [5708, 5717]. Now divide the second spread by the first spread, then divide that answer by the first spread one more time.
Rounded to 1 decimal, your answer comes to 2.5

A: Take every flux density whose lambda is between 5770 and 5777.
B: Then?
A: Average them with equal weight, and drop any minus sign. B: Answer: 16.2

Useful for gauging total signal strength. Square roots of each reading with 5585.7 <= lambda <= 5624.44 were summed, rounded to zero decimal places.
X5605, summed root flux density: 117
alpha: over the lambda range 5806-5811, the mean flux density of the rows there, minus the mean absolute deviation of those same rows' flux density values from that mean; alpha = 16.0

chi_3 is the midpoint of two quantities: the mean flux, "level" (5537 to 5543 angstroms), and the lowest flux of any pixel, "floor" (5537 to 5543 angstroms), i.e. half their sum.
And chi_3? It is 15.3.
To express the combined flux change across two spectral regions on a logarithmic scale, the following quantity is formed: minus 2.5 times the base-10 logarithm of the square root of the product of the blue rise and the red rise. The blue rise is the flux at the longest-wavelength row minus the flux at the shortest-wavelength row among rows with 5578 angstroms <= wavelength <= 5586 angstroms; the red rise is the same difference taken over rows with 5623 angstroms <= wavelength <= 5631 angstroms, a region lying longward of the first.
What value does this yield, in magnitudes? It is 1.2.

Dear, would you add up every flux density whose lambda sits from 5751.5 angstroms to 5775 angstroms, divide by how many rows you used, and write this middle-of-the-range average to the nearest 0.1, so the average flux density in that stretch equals 16.5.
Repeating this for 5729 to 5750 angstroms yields 16.3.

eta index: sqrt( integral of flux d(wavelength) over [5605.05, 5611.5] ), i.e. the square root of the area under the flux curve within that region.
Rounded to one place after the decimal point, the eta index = 10.2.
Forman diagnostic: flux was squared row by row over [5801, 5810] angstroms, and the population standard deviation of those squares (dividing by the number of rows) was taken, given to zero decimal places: 29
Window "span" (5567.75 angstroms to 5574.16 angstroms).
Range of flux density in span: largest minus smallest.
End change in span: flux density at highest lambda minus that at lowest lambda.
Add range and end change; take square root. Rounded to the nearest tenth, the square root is 2.2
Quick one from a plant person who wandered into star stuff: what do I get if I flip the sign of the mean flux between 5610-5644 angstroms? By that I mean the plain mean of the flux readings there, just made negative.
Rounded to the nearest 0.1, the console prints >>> -15.8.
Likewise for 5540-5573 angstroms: -15.8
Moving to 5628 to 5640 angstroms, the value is -15.5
